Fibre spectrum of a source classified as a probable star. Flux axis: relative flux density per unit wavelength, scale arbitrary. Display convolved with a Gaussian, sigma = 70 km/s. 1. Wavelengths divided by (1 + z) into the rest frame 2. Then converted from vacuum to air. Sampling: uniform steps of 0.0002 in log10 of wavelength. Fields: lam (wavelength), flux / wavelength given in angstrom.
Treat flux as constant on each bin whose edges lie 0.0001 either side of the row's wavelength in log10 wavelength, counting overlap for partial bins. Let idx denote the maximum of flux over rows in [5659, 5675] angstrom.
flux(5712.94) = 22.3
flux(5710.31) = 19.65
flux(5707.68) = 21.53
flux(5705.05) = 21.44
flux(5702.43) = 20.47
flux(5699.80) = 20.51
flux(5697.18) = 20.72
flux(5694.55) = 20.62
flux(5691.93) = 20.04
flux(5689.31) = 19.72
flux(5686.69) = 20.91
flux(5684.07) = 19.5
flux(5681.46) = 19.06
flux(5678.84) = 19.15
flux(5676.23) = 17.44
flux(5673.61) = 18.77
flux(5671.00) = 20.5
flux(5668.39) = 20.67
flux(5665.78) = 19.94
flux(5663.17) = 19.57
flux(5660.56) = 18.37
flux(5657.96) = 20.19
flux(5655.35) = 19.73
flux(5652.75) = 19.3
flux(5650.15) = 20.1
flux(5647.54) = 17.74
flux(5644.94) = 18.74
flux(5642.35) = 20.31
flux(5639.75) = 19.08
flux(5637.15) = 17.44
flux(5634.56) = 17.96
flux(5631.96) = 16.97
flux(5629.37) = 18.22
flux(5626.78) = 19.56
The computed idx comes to 20.67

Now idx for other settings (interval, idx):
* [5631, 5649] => 20.31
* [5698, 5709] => 21.53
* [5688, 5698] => 20.72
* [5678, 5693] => 20.91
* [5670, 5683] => 20.5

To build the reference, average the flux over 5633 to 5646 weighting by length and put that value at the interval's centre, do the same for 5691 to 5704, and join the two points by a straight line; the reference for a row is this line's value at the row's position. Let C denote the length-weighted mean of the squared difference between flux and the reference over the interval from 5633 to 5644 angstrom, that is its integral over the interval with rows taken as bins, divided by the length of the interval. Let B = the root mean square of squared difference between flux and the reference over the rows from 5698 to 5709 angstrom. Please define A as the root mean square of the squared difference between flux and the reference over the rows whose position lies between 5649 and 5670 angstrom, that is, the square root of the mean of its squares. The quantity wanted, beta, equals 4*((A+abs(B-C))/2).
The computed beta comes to 2.9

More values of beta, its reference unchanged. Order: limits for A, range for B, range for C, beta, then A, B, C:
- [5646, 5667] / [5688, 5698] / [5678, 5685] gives 2.5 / 0.80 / 0.1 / 0.6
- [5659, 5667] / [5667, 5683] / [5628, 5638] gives 4.2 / 0.55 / 2.5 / 0.9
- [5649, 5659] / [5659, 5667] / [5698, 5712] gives 1.5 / 0.75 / 0.6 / 0.5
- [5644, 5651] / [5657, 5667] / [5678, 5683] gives 2.3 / 1.07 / 0.6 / 0.7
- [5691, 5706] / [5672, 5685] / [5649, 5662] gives 4.4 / 0.20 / 2.6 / 0.7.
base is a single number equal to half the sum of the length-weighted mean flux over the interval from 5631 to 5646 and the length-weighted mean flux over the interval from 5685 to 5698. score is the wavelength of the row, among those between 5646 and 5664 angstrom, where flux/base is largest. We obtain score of 5657.96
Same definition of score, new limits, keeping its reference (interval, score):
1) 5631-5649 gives 5642.35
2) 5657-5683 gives 5668.39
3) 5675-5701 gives 5686.69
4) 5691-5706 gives 5705.05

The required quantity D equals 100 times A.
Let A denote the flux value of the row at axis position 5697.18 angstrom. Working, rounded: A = 20.72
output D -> 2072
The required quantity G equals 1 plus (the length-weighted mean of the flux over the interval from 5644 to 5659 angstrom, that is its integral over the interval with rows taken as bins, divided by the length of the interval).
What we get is 20.3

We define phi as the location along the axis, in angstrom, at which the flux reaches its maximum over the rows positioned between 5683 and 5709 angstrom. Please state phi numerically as 5707.68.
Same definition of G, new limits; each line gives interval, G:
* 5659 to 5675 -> 20.6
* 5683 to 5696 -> 21.2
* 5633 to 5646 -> 19.7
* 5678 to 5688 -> 20.7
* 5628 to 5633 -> 18.7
